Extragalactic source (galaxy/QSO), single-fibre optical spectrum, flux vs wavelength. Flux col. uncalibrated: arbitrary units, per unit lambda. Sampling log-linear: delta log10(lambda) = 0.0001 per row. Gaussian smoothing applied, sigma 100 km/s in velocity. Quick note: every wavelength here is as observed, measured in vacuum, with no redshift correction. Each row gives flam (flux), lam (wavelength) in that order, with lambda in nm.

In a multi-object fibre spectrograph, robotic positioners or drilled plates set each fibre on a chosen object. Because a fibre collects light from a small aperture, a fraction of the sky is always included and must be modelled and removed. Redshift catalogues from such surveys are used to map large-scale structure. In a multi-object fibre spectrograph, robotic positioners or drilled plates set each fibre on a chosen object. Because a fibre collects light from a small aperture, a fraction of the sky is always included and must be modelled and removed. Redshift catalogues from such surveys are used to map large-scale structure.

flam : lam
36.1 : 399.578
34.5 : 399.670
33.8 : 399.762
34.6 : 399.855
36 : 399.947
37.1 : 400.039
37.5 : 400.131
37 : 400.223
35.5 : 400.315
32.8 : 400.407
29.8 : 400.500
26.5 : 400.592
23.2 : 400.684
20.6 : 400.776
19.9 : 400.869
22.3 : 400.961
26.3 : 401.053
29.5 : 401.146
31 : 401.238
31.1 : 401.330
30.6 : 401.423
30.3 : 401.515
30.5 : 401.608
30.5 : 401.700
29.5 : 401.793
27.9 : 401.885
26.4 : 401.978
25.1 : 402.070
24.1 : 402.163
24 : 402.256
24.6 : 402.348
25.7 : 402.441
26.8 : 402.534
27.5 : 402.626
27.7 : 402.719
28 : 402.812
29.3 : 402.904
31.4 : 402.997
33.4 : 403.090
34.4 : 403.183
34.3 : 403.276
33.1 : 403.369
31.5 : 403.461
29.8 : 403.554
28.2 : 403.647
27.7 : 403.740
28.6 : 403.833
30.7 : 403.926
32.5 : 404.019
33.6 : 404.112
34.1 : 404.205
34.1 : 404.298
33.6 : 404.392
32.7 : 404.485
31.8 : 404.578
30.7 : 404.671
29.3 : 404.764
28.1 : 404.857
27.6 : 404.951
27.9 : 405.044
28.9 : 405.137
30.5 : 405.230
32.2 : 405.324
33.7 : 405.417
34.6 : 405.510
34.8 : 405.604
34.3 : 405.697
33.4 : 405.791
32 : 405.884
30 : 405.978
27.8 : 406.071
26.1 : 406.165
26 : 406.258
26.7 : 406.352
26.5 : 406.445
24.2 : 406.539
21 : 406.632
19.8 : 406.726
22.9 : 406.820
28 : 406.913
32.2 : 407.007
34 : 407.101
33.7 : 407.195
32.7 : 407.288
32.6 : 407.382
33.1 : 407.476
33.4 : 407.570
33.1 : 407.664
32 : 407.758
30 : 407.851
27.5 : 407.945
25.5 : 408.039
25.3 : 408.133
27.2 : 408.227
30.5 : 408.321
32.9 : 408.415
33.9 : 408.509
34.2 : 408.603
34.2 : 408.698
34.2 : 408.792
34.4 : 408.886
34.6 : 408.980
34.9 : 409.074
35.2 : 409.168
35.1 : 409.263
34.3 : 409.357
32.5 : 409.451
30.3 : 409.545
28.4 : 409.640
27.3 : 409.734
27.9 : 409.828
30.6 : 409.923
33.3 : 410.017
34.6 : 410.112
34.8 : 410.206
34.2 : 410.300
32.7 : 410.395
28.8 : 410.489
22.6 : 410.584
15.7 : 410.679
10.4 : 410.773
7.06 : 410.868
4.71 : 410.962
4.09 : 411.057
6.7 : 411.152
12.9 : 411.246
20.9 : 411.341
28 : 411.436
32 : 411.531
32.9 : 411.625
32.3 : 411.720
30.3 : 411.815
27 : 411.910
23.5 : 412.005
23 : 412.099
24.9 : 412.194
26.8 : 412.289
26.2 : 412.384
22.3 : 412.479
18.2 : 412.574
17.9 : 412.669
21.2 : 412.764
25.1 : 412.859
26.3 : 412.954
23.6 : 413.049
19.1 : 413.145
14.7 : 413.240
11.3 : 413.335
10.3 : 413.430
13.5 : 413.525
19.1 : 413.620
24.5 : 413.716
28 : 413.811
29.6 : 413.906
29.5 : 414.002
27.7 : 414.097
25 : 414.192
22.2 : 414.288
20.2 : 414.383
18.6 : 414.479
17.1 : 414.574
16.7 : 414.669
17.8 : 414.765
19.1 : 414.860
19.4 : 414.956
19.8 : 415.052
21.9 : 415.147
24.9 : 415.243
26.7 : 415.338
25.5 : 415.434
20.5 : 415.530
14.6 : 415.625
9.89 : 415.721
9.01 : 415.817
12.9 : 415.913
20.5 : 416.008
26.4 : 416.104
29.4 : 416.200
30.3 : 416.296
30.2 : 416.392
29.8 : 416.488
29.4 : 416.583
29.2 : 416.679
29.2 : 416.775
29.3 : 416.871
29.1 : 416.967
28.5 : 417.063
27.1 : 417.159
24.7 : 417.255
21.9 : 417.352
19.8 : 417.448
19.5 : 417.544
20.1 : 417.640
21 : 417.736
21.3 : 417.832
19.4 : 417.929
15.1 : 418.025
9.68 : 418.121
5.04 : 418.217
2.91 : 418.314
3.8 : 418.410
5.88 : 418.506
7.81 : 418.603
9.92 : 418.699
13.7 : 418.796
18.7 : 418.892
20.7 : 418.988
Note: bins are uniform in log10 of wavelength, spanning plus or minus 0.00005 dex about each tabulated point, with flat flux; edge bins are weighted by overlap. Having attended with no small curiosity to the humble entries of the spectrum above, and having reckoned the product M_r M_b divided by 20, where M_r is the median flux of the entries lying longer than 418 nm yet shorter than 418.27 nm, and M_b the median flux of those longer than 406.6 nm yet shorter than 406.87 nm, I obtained 10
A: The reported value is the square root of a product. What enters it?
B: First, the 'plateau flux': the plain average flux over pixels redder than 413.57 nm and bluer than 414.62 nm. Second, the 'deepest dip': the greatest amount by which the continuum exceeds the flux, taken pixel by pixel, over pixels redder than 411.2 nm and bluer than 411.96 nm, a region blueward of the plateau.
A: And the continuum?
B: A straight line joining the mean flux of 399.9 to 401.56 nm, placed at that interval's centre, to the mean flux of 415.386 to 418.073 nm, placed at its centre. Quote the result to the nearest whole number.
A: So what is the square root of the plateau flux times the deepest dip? 17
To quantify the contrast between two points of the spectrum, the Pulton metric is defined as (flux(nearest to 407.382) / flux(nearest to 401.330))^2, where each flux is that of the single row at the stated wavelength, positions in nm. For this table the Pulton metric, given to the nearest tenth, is 1.1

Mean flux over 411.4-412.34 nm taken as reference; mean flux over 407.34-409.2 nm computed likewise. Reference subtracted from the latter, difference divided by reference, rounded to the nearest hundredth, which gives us 0.14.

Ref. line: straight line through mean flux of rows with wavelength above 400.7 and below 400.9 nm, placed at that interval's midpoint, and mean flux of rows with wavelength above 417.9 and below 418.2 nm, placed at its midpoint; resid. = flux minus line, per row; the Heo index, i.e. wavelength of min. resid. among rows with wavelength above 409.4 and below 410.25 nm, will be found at 409.734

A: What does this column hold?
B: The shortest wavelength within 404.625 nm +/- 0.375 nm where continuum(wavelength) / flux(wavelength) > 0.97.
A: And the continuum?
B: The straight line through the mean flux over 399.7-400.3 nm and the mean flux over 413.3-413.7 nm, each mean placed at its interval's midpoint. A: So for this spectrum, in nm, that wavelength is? 404.857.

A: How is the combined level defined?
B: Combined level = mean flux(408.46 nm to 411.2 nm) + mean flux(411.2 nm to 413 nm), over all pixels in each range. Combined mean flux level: 52.1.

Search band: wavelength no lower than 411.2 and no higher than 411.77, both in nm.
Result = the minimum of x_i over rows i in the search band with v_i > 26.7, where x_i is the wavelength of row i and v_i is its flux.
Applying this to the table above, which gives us 411.436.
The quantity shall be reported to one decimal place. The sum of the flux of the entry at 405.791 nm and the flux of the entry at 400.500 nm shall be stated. 63.2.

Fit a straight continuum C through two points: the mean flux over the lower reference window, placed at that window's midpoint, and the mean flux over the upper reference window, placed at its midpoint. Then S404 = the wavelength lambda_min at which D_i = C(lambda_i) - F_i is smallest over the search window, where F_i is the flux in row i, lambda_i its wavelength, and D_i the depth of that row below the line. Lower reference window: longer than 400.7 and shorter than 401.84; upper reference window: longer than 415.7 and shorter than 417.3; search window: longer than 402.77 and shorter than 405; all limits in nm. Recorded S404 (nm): 403.183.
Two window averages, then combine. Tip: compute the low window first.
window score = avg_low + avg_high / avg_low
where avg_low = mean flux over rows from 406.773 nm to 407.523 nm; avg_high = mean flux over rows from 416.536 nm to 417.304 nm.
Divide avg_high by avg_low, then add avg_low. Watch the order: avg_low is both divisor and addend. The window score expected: 32.1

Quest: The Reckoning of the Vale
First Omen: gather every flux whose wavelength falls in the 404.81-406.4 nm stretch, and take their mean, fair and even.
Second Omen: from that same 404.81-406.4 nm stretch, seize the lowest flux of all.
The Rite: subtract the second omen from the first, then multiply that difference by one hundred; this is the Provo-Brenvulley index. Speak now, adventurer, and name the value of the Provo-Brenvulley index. 427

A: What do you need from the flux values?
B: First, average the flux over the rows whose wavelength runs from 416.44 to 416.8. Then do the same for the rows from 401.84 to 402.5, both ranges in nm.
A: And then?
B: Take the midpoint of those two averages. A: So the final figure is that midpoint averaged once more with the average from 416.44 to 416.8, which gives 28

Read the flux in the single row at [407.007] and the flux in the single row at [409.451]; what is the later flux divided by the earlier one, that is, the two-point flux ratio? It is 1.0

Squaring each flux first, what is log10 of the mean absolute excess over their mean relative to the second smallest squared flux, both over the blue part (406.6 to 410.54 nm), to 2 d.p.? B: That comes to -0.37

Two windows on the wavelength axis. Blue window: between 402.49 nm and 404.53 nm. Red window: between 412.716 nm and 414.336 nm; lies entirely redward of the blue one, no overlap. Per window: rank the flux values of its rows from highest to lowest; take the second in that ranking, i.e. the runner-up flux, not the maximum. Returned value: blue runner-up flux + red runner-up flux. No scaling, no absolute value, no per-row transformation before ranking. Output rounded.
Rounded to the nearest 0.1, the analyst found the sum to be 63.8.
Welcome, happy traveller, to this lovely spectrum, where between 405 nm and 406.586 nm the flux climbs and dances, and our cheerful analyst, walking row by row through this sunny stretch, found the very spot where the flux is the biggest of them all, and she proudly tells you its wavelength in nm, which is 405.604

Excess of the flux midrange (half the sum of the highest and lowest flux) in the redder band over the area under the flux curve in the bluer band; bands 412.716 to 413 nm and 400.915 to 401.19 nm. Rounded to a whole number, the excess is 17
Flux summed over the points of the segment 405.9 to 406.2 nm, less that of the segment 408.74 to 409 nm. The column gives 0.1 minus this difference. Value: 19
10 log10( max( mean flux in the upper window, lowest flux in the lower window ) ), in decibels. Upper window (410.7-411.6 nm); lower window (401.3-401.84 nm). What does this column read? 14.7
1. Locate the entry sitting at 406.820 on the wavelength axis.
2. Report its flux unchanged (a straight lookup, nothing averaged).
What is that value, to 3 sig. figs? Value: 22.9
